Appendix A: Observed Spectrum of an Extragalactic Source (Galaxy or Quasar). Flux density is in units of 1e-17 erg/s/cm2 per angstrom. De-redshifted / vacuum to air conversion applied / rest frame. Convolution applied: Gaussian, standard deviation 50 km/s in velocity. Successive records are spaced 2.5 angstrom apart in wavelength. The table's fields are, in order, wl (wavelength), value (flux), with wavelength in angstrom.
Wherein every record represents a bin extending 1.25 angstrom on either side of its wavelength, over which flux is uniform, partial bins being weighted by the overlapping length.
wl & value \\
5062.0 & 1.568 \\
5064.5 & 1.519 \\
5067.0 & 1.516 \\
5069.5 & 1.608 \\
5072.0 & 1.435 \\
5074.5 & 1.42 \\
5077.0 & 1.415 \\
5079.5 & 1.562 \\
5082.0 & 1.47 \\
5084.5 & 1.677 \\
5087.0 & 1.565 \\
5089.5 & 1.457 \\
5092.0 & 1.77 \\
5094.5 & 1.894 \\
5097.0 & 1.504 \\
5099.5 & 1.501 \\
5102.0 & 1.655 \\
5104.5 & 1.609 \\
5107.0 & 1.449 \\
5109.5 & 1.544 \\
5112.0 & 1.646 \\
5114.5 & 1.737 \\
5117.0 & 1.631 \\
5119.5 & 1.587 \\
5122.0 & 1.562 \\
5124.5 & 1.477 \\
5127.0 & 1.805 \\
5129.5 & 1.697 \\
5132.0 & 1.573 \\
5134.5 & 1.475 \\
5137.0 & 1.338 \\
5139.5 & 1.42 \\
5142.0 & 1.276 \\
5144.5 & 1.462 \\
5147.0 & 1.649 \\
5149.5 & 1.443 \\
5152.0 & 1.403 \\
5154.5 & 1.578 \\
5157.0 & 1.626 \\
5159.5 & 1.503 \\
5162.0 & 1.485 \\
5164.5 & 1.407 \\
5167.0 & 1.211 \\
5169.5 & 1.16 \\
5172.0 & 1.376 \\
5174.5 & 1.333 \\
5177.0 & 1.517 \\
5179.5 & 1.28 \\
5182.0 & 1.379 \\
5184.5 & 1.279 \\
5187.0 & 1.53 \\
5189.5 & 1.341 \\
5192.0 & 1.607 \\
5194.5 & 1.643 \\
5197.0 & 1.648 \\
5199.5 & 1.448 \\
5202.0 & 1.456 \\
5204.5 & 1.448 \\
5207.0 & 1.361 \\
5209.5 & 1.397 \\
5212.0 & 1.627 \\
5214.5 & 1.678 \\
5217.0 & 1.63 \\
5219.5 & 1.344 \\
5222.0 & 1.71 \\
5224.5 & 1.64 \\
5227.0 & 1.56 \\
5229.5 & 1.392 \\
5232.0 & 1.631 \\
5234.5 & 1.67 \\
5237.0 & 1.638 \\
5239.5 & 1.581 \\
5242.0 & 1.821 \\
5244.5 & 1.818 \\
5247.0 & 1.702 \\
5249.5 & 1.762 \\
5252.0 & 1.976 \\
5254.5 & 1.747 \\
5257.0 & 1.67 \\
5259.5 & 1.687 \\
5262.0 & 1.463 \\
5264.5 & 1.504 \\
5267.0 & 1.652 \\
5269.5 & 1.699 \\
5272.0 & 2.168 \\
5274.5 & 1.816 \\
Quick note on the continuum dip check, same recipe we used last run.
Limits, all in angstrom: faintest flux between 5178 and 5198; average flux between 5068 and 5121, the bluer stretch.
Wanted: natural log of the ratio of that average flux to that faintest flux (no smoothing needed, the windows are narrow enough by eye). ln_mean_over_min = 0.210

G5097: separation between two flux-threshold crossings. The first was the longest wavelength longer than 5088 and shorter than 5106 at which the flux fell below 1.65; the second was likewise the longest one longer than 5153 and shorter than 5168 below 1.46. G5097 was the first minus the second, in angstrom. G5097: -62.5 angstrom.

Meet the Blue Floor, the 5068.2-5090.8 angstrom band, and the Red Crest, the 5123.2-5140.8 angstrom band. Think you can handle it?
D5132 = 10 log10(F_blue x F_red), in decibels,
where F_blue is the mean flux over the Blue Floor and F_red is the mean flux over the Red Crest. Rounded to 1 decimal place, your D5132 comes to 3.7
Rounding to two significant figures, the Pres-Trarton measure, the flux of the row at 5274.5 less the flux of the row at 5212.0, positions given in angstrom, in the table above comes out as 0.19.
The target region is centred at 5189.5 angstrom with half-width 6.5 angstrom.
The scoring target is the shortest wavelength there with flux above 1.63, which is 5194.5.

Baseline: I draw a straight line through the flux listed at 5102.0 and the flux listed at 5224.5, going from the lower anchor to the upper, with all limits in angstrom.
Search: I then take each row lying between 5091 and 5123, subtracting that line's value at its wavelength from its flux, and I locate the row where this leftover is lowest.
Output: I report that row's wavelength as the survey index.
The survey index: 5107.0 angstrom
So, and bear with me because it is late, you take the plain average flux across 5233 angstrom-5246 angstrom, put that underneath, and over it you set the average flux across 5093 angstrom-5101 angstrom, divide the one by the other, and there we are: 0.96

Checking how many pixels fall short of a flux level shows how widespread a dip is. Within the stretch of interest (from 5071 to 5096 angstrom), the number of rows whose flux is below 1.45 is 3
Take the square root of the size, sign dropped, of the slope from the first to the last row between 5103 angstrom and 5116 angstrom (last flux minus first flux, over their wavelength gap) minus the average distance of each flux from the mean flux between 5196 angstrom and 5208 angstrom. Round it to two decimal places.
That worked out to 0.24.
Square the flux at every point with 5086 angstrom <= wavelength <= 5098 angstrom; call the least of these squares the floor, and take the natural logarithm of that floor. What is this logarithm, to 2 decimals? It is 0.75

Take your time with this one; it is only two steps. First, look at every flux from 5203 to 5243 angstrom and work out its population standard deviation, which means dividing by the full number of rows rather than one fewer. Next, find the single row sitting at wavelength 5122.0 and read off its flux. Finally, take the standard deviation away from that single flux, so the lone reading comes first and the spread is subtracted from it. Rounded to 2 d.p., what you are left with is 1.43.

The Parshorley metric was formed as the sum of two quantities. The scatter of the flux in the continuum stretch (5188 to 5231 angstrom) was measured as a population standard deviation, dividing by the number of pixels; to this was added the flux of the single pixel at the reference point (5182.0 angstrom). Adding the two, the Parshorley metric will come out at 1.51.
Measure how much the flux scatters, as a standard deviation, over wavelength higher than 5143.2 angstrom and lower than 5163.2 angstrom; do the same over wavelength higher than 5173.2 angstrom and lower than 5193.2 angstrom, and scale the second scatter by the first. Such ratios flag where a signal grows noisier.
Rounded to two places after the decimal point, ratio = 1.41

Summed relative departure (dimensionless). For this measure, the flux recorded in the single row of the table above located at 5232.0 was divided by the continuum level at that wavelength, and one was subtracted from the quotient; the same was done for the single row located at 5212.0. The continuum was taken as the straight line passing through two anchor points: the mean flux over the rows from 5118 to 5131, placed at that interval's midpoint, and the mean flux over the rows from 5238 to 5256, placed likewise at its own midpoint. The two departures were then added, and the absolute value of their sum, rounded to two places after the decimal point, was 0.13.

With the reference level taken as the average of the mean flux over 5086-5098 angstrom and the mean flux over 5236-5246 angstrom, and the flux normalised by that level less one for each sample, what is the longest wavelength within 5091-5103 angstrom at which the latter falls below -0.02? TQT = 5099.5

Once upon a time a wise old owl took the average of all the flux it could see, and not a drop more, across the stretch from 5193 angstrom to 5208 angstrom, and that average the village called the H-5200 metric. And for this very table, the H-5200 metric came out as 1.50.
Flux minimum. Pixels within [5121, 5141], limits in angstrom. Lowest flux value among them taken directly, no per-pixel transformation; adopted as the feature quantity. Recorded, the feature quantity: 1.338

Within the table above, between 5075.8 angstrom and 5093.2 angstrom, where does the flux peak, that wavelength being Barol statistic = 5092.0 angstrom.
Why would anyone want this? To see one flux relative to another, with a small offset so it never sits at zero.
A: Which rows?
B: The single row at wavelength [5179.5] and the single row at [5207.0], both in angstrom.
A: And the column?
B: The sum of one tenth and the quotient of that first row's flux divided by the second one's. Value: 1.04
